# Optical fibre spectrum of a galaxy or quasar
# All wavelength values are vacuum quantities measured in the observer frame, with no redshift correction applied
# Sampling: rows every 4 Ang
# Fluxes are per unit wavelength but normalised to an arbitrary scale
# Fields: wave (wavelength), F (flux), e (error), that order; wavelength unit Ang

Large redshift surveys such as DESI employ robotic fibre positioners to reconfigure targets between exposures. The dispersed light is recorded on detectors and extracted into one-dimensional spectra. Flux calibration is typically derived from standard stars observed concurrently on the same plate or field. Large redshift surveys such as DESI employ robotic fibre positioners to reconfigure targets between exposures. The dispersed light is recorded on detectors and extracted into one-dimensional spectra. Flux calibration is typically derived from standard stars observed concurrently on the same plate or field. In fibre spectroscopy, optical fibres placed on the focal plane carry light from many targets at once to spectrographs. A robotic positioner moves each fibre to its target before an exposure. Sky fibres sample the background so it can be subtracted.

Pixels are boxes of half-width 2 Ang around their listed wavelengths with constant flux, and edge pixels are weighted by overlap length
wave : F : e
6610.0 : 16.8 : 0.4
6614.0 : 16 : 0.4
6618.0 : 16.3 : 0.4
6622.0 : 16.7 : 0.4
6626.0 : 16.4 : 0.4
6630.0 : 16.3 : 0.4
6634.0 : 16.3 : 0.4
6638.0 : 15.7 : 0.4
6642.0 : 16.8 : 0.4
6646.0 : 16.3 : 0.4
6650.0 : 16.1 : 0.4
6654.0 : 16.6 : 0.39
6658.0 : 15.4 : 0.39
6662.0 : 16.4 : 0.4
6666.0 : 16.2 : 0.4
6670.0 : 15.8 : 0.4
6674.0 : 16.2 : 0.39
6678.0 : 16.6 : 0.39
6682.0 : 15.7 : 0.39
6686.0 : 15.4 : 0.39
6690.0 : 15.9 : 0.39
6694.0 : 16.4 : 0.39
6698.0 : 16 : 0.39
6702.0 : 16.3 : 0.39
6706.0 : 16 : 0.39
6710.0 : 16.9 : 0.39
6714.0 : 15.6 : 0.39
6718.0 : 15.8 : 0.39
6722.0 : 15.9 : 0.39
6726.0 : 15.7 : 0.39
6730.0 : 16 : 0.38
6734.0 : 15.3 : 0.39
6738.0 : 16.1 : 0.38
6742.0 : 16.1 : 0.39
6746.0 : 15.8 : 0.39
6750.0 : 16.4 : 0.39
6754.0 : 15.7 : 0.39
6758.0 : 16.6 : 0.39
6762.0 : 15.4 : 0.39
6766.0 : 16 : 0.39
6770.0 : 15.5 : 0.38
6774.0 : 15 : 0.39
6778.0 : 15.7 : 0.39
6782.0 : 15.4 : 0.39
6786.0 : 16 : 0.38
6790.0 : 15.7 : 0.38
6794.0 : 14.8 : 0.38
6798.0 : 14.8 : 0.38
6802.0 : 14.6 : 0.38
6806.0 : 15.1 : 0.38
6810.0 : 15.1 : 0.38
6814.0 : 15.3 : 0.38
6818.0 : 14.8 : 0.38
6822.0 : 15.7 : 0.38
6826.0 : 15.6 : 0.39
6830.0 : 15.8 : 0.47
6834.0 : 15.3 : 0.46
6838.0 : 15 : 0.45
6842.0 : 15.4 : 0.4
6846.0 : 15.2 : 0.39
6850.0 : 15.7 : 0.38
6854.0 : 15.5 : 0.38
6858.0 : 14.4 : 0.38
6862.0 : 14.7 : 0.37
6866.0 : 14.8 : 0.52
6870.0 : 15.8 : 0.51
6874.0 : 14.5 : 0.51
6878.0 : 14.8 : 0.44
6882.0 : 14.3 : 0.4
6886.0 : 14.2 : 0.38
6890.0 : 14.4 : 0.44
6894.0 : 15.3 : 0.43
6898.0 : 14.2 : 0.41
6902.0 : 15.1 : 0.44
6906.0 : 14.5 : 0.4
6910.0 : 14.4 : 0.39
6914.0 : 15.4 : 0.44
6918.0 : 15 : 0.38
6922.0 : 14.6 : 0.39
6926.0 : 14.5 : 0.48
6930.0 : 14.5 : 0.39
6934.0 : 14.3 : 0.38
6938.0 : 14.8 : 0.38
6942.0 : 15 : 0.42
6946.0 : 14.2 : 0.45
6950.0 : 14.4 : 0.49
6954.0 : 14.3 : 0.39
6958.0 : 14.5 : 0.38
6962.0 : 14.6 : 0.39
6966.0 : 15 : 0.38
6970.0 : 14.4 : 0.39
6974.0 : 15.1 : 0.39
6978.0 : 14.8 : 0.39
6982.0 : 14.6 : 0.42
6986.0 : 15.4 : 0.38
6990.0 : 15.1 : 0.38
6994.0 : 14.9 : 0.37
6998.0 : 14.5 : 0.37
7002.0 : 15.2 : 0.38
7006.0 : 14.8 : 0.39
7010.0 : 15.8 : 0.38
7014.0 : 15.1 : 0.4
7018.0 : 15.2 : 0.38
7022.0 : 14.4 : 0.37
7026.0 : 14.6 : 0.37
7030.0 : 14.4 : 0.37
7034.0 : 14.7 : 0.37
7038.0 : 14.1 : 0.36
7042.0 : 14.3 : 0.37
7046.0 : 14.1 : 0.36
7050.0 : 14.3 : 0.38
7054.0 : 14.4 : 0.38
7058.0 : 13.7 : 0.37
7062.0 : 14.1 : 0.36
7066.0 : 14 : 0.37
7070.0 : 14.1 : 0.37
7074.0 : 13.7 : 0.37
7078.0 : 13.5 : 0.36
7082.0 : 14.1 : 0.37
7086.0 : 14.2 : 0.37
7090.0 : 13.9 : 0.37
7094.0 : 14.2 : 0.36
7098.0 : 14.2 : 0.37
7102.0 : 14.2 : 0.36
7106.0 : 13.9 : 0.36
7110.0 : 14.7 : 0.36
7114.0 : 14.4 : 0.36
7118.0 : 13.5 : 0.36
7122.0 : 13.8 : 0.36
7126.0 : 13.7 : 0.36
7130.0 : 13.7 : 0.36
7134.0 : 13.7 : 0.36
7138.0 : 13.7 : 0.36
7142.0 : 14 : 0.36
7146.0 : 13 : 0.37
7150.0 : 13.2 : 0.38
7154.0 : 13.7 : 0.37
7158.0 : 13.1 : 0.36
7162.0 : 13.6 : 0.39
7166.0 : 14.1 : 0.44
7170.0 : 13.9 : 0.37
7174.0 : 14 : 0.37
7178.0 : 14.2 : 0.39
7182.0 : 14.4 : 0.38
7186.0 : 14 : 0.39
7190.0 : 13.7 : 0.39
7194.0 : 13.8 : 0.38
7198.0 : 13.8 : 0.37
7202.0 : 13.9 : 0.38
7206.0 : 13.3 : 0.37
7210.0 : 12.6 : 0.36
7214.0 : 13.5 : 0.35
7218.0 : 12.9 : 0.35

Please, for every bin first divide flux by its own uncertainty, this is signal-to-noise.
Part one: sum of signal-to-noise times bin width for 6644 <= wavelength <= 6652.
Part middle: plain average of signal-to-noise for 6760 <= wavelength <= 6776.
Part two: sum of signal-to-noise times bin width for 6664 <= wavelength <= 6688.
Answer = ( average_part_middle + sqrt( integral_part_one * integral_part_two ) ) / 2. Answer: 301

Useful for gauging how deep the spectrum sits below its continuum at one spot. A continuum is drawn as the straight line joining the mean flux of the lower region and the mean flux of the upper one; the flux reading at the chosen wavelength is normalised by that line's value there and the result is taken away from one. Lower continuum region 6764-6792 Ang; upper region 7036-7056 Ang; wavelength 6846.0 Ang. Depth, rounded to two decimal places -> 0.00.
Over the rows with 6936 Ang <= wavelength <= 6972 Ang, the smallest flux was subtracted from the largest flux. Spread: 0.8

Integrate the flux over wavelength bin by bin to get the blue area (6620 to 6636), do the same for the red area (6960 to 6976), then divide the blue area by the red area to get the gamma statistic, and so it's 1.11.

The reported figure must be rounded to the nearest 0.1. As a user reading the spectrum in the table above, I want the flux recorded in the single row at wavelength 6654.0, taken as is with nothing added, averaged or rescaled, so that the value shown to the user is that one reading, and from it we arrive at 16.6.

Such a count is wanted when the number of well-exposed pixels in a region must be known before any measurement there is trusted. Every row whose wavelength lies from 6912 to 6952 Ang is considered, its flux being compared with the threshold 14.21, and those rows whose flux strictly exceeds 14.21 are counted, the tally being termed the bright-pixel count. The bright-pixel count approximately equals 9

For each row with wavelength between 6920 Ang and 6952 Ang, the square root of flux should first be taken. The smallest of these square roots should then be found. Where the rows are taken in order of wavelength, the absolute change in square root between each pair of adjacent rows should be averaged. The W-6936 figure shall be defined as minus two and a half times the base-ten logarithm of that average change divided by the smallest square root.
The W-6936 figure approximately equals 5.0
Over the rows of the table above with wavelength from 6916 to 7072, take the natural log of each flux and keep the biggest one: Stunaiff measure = 2.76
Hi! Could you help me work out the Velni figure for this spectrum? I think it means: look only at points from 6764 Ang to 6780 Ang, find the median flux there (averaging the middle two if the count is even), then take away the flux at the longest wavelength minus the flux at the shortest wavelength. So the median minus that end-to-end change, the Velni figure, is 15.9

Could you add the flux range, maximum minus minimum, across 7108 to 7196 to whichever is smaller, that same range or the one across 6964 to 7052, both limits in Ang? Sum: 3.40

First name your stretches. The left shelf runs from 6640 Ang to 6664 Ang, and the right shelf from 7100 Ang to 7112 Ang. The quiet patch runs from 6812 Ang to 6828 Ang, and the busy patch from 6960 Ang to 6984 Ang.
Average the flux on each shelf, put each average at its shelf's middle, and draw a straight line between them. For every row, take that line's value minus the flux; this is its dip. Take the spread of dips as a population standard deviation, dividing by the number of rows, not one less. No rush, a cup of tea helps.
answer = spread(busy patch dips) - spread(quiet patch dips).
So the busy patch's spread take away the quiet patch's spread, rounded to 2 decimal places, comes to -0.12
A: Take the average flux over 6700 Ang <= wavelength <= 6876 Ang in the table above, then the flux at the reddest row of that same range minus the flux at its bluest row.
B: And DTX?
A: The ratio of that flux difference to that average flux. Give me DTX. -0.116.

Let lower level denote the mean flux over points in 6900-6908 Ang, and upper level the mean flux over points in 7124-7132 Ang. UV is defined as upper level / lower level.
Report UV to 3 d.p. 0.926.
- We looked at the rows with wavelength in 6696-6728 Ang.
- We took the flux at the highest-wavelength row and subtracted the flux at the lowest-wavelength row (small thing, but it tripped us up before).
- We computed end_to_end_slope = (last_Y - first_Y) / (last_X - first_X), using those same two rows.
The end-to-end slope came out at -0.011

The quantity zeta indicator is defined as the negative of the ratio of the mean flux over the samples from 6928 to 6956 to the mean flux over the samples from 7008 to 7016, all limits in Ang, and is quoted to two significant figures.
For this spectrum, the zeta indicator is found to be -0.94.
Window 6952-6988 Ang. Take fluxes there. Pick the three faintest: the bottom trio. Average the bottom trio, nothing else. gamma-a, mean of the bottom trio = 14.4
